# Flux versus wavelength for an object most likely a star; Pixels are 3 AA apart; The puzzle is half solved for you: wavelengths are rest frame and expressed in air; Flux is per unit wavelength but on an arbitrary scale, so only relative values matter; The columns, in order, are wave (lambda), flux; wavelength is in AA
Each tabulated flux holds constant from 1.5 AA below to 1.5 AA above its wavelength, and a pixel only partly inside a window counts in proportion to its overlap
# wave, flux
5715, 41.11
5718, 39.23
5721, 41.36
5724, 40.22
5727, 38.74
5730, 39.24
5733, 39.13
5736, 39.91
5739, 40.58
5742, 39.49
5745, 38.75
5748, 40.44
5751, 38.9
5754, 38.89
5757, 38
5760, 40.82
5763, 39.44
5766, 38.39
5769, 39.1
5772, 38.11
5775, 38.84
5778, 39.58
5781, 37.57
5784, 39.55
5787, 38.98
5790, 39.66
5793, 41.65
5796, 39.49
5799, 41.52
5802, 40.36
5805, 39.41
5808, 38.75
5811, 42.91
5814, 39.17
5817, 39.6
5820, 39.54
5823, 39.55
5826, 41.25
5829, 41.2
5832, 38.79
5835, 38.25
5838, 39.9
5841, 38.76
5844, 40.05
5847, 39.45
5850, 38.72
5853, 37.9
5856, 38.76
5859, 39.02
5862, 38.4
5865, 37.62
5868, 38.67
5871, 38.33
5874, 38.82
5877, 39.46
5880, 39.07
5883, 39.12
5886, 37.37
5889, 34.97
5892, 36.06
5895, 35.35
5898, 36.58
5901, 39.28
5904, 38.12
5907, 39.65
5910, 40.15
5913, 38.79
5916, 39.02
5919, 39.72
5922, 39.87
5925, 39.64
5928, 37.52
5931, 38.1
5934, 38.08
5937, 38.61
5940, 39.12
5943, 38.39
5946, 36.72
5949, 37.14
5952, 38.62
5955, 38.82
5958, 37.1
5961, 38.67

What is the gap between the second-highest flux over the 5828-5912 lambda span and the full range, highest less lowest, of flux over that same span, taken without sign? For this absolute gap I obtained 33.9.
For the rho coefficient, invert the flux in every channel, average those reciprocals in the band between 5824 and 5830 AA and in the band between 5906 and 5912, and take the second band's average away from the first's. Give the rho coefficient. -0.0008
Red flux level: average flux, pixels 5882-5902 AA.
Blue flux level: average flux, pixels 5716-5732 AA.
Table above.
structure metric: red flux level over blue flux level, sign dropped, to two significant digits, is 0.93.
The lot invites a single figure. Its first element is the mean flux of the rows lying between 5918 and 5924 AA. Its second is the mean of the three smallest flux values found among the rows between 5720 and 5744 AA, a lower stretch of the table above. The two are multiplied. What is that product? 1553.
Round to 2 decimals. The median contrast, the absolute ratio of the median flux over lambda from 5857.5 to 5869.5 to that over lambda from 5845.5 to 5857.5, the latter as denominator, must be 0.99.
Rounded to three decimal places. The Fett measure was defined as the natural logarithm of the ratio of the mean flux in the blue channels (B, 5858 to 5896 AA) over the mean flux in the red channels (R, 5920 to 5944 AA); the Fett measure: -0.021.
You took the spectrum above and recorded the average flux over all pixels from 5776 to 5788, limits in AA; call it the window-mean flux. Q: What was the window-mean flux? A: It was 38.9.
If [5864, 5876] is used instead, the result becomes 38.4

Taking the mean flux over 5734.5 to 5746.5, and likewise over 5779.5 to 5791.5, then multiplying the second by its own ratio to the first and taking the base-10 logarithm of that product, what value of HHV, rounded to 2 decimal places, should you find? 1.58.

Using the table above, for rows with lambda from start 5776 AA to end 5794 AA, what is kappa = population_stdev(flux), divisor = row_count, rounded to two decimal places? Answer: 1.20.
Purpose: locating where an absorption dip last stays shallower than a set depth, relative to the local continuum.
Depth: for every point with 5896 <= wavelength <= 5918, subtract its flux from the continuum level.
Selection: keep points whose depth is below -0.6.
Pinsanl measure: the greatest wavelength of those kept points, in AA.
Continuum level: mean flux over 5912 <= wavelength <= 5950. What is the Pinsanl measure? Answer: 5910 AA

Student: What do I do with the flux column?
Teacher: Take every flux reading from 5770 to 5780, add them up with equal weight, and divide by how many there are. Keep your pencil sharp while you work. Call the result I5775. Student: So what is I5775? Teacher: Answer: 38.8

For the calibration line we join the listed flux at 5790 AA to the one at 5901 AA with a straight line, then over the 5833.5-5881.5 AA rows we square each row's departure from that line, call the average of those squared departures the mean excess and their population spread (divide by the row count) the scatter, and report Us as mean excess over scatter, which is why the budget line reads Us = 0.9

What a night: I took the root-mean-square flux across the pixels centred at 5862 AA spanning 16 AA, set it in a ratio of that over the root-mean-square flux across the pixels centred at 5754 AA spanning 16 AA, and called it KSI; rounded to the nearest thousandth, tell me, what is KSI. 0.976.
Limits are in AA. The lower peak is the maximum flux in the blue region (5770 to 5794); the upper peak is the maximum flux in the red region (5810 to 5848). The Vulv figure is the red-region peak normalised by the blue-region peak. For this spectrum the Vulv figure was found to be 1.03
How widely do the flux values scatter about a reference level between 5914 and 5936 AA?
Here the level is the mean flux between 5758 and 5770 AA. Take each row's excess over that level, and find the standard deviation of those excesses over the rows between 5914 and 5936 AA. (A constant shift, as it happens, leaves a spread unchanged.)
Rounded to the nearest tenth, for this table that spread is 0.9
